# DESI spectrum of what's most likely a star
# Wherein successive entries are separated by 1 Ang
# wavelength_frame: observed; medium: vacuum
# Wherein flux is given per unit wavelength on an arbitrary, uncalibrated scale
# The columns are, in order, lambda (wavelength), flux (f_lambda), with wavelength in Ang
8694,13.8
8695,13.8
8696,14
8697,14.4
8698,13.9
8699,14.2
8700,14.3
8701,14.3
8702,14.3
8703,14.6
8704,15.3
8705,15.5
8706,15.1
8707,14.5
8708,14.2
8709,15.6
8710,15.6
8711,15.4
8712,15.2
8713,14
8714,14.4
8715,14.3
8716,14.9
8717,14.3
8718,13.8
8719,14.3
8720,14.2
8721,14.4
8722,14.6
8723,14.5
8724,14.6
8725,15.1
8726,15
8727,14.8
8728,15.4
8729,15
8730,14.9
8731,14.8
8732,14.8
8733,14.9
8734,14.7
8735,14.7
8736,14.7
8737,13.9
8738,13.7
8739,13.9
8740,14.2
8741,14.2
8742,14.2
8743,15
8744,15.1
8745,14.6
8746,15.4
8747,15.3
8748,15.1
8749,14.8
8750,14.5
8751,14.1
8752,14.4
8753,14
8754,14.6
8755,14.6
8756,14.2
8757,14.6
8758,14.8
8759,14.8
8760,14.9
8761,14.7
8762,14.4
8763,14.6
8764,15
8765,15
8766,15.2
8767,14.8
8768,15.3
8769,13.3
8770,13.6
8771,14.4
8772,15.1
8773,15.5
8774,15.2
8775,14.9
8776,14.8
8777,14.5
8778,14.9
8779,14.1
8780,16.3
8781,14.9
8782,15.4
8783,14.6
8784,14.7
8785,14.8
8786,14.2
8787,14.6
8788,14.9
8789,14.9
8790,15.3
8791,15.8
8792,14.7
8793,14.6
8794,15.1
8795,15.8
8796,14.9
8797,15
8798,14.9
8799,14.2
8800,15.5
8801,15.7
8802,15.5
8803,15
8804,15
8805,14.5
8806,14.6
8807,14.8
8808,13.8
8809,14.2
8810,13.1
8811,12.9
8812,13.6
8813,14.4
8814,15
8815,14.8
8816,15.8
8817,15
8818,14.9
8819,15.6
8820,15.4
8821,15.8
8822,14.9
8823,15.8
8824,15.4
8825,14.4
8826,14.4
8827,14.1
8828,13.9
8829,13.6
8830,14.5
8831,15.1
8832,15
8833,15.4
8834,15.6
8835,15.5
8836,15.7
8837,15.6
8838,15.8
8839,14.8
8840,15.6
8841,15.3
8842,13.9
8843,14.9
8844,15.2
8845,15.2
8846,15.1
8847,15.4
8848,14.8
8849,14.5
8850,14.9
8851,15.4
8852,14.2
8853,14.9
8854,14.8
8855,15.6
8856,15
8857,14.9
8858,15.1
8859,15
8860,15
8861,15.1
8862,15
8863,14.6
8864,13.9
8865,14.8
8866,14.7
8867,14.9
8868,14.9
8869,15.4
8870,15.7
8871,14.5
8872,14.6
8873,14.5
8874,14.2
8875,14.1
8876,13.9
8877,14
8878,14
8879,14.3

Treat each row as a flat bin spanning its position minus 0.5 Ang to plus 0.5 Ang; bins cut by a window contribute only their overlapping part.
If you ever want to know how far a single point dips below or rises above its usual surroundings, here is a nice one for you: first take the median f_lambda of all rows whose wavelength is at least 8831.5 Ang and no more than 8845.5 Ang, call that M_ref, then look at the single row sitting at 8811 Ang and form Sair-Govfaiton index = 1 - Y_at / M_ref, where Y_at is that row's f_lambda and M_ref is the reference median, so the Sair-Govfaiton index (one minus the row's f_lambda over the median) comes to 0.16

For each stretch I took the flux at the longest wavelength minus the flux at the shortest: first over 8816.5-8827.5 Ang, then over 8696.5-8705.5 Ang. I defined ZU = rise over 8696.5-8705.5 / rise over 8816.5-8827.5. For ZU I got -1.2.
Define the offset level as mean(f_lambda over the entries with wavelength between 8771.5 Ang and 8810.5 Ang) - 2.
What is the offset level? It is 12.9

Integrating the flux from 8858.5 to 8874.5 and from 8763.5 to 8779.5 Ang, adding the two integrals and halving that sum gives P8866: 236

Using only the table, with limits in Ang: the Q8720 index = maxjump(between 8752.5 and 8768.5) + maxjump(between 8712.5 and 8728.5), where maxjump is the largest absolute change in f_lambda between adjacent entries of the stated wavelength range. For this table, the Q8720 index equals 1.20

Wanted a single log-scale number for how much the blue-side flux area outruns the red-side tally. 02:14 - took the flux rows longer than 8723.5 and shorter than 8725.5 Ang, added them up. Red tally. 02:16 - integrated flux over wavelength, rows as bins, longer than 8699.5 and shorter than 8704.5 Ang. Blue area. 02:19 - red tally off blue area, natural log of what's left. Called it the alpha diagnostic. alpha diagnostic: 3.76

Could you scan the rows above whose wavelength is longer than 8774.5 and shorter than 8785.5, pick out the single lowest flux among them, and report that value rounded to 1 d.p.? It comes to 14.1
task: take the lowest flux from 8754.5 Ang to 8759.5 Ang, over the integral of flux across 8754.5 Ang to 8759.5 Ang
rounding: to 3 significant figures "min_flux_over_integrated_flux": 0.195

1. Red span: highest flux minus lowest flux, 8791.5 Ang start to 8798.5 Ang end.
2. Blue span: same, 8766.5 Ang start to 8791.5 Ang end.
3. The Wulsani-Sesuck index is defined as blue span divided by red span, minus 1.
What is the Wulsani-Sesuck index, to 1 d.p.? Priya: 1.5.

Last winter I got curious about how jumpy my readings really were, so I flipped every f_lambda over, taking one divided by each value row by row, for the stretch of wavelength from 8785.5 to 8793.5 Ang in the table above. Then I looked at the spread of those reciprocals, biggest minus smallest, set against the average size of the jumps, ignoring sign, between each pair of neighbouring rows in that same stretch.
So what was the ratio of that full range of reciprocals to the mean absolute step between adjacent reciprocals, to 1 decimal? 4.0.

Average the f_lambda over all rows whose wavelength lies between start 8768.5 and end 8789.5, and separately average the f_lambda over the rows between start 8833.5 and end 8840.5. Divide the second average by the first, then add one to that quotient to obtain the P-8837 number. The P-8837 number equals 2.05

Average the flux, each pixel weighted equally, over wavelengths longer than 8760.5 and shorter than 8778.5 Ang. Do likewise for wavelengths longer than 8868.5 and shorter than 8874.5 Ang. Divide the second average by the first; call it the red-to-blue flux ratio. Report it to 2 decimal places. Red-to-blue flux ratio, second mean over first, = 1.01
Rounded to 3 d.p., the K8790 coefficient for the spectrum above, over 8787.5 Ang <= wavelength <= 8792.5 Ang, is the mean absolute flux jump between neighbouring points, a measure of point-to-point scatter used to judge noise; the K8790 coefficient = 0.500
